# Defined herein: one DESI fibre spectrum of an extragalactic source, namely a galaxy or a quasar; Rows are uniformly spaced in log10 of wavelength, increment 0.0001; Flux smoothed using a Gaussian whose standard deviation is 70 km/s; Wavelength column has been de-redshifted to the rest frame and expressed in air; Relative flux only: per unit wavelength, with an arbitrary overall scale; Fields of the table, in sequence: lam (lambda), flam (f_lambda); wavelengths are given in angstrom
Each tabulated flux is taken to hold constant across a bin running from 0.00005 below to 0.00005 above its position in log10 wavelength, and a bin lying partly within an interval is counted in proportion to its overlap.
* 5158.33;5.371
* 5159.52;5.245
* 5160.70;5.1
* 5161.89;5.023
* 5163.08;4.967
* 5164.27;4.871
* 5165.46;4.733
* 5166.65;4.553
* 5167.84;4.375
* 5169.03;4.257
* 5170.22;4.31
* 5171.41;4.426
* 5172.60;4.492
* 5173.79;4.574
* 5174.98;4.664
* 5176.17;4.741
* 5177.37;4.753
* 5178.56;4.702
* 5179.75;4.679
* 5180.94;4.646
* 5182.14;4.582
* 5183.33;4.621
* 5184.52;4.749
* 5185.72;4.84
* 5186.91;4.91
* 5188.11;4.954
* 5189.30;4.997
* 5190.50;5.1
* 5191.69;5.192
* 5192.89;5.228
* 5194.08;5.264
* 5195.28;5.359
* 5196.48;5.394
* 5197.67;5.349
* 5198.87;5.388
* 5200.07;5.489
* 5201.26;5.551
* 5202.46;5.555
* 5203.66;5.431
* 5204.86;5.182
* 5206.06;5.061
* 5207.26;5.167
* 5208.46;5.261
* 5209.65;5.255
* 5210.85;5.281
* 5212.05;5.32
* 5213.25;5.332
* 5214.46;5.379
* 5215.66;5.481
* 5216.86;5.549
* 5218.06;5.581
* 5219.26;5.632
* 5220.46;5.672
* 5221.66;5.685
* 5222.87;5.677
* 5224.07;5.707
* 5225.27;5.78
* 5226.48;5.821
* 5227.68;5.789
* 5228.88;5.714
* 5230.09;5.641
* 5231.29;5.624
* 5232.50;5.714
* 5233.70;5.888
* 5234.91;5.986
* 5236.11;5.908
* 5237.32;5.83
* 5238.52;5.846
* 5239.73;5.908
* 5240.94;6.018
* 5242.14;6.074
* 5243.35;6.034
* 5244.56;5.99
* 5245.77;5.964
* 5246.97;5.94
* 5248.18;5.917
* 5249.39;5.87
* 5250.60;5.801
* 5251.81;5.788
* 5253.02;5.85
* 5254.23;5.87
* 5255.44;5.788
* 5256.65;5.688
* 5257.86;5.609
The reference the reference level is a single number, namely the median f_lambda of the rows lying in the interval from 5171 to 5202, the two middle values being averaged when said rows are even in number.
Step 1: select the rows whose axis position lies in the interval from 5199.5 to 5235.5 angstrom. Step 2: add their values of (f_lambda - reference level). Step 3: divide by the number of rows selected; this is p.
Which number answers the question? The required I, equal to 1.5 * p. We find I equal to 1.0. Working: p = 0.67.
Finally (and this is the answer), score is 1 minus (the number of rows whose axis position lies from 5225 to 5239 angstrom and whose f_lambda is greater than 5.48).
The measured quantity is -11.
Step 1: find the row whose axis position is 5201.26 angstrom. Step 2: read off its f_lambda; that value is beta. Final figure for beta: 5.551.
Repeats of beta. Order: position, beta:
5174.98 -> 4.664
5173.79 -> 4.574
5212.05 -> 5.32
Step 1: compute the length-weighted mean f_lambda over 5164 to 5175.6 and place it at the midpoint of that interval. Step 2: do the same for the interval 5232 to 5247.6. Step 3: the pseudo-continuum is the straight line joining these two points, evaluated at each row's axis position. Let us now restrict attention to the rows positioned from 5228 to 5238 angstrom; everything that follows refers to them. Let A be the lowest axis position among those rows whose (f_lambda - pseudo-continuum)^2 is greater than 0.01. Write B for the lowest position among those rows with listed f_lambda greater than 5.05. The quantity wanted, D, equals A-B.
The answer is 2.4 angstrom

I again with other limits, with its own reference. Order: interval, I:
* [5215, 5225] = 1.1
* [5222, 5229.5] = 1.3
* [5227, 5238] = 1.4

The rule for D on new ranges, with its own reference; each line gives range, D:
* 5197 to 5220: 0.0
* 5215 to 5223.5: 3.6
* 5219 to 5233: 0.0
